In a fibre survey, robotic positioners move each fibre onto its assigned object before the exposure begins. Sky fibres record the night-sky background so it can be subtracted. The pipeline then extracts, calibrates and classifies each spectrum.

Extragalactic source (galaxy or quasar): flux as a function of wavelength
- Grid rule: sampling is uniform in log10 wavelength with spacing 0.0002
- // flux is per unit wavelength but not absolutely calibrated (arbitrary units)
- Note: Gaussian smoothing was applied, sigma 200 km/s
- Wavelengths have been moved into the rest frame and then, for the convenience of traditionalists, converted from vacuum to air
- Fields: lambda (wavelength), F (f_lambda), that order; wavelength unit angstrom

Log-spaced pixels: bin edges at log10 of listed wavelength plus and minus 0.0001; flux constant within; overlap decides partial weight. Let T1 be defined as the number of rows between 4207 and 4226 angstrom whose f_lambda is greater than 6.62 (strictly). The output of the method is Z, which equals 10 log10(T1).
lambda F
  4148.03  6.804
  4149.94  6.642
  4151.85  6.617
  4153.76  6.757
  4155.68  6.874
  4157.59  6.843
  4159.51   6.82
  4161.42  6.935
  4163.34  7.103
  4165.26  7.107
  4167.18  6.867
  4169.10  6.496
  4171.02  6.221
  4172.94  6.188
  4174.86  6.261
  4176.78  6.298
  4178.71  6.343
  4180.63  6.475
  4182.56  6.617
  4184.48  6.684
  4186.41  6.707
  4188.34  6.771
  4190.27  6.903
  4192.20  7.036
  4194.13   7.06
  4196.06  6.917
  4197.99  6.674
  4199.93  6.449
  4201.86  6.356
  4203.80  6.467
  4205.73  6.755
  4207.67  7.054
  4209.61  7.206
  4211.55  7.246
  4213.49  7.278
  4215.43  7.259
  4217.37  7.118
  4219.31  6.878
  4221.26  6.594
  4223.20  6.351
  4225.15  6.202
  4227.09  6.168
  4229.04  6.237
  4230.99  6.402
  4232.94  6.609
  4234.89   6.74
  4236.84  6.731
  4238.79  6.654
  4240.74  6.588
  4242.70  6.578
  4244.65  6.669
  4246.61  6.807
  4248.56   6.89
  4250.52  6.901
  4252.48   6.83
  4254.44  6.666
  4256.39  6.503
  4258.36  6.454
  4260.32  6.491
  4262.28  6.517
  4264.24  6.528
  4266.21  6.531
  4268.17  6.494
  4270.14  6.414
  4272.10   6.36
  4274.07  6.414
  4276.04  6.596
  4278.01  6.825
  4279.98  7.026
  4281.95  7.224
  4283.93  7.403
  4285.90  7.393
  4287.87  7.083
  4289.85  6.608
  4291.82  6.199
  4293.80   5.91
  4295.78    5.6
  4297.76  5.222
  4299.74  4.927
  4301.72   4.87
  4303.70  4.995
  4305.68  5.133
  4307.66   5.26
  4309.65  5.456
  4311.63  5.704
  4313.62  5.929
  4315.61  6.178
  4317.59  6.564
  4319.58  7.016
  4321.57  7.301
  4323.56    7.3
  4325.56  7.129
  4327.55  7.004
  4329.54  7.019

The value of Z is 8.5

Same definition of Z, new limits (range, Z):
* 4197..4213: 7.0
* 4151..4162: 7.0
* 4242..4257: 7.8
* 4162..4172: 4.8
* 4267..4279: 0.0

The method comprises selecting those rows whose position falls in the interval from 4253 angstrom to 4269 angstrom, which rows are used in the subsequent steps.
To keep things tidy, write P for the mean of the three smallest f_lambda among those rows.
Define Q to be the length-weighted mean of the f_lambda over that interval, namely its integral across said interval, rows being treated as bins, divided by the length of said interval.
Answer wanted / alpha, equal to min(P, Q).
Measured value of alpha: 6.48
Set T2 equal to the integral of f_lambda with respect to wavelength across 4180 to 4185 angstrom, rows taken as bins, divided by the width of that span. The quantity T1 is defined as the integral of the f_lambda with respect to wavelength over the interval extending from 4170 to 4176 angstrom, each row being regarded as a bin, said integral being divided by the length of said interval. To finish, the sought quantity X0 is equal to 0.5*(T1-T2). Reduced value -0.2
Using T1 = 6.2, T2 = 6.59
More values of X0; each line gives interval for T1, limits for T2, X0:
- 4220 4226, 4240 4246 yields -0.1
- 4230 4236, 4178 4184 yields 0.0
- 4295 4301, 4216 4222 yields -0.8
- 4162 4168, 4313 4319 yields 0.4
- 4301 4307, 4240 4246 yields -0.8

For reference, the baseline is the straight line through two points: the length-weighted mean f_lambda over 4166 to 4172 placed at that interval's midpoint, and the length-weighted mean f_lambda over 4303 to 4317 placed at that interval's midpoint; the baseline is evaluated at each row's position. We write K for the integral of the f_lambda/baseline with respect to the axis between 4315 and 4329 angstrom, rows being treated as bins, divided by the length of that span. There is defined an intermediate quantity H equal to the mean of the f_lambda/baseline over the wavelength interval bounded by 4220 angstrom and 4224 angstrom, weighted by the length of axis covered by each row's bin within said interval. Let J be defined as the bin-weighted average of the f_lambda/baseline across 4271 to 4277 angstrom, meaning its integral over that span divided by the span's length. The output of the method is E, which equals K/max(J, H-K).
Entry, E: 1.14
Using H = 1.05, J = 1.11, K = 1.27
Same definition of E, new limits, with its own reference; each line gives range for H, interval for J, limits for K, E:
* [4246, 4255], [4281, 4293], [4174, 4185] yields 0.82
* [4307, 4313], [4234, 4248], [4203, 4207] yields 0.96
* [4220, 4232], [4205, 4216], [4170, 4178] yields 0.84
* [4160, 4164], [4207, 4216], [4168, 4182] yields 0.85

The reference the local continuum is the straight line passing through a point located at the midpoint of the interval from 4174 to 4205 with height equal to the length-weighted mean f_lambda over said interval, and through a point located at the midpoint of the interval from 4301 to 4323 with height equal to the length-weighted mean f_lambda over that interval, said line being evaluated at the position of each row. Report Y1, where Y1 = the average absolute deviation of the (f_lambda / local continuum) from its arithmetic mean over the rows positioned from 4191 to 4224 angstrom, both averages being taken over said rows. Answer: 0.044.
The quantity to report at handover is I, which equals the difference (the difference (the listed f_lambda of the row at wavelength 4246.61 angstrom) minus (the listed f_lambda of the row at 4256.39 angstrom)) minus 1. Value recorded -0.7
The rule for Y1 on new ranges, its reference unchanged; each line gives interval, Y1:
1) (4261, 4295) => 0.060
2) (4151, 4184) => 0.034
